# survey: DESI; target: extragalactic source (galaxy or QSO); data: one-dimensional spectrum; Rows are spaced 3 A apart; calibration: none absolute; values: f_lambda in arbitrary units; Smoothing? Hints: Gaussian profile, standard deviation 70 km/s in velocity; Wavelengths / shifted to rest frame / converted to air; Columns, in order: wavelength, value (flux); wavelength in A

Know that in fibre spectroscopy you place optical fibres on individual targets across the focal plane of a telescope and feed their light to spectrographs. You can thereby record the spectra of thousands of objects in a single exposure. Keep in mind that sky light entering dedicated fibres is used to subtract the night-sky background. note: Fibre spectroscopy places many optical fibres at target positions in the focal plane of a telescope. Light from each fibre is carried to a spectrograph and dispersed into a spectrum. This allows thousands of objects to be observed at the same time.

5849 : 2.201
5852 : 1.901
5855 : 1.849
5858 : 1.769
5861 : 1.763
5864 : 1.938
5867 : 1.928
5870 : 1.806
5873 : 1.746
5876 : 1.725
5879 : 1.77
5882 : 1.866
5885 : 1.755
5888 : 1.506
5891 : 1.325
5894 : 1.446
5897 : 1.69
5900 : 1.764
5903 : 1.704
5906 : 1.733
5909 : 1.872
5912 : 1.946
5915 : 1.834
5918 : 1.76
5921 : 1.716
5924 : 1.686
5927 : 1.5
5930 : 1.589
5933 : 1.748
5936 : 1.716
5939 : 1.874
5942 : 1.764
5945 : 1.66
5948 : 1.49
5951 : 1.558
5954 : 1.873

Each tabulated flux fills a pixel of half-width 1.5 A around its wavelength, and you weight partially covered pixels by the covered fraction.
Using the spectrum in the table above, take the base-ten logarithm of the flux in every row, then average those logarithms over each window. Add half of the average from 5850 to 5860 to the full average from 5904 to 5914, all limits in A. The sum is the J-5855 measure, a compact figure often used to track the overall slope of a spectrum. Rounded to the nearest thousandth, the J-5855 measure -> 0.399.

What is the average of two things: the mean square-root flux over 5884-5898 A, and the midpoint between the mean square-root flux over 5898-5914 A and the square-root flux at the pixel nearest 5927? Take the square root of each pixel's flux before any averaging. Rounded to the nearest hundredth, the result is 1.26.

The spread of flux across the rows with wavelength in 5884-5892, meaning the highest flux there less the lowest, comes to 0.430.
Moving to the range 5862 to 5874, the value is 0.192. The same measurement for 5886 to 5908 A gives 0.439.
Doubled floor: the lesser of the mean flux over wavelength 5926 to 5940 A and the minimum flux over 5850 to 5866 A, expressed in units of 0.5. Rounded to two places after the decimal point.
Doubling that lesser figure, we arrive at 3.37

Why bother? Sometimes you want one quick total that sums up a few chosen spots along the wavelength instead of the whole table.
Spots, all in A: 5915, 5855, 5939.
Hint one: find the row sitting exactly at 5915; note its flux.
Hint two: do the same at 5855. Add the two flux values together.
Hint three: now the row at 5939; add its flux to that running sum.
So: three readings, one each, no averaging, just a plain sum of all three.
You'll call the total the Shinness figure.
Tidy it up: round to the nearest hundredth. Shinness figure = 5.56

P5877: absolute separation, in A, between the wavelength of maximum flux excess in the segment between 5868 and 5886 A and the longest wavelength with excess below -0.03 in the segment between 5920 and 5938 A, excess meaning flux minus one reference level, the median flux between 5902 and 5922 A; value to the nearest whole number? 54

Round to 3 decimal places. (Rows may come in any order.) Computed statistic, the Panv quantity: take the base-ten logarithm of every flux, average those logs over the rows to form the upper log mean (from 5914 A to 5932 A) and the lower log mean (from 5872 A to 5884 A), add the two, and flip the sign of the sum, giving -0.474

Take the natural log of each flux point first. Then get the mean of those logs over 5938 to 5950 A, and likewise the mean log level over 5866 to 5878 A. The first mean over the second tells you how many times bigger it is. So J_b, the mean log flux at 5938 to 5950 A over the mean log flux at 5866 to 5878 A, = 0.89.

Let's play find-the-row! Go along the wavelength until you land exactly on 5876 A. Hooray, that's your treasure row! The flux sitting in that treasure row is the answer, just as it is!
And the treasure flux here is 1.725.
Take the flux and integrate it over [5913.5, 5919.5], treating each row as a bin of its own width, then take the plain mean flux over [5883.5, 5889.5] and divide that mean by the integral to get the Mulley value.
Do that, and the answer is 0.15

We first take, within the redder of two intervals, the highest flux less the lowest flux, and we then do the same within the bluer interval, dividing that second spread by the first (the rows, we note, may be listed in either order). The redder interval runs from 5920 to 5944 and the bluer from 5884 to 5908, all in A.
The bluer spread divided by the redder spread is 1.2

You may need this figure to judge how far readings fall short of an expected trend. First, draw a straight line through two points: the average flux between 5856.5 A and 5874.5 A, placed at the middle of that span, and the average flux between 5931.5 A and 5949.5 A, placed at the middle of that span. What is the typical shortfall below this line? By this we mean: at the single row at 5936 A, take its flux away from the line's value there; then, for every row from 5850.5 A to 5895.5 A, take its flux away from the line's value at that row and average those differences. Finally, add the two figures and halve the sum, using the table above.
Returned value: 0.037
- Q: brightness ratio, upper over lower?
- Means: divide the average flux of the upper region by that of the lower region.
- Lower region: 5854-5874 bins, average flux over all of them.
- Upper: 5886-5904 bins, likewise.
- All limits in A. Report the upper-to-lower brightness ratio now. 0.860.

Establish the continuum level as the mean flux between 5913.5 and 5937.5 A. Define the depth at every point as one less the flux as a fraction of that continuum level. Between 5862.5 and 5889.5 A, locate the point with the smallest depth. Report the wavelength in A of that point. 5864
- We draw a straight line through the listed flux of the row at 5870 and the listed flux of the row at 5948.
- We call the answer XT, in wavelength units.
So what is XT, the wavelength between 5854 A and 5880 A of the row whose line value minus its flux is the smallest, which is 5867 A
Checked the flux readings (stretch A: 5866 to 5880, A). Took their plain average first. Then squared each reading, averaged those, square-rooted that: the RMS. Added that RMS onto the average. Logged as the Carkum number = 3.59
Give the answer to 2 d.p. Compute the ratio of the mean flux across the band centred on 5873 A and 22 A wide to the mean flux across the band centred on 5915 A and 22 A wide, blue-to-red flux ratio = 1.02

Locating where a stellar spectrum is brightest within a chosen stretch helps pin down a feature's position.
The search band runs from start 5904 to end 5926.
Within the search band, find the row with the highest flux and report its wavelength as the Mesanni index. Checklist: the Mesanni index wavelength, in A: 5912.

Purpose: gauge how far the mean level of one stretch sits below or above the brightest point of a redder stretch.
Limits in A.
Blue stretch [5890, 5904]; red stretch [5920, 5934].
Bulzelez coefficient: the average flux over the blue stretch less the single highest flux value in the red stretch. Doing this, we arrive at -0.16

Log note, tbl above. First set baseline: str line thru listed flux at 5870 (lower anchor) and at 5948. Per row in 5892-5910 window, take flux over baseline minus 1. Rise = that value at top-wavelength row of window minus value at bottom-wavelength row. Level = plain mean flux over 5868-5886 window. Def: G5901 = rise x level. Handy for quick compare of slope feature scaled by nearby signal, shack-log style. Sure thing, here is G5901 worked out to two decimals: 0.52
